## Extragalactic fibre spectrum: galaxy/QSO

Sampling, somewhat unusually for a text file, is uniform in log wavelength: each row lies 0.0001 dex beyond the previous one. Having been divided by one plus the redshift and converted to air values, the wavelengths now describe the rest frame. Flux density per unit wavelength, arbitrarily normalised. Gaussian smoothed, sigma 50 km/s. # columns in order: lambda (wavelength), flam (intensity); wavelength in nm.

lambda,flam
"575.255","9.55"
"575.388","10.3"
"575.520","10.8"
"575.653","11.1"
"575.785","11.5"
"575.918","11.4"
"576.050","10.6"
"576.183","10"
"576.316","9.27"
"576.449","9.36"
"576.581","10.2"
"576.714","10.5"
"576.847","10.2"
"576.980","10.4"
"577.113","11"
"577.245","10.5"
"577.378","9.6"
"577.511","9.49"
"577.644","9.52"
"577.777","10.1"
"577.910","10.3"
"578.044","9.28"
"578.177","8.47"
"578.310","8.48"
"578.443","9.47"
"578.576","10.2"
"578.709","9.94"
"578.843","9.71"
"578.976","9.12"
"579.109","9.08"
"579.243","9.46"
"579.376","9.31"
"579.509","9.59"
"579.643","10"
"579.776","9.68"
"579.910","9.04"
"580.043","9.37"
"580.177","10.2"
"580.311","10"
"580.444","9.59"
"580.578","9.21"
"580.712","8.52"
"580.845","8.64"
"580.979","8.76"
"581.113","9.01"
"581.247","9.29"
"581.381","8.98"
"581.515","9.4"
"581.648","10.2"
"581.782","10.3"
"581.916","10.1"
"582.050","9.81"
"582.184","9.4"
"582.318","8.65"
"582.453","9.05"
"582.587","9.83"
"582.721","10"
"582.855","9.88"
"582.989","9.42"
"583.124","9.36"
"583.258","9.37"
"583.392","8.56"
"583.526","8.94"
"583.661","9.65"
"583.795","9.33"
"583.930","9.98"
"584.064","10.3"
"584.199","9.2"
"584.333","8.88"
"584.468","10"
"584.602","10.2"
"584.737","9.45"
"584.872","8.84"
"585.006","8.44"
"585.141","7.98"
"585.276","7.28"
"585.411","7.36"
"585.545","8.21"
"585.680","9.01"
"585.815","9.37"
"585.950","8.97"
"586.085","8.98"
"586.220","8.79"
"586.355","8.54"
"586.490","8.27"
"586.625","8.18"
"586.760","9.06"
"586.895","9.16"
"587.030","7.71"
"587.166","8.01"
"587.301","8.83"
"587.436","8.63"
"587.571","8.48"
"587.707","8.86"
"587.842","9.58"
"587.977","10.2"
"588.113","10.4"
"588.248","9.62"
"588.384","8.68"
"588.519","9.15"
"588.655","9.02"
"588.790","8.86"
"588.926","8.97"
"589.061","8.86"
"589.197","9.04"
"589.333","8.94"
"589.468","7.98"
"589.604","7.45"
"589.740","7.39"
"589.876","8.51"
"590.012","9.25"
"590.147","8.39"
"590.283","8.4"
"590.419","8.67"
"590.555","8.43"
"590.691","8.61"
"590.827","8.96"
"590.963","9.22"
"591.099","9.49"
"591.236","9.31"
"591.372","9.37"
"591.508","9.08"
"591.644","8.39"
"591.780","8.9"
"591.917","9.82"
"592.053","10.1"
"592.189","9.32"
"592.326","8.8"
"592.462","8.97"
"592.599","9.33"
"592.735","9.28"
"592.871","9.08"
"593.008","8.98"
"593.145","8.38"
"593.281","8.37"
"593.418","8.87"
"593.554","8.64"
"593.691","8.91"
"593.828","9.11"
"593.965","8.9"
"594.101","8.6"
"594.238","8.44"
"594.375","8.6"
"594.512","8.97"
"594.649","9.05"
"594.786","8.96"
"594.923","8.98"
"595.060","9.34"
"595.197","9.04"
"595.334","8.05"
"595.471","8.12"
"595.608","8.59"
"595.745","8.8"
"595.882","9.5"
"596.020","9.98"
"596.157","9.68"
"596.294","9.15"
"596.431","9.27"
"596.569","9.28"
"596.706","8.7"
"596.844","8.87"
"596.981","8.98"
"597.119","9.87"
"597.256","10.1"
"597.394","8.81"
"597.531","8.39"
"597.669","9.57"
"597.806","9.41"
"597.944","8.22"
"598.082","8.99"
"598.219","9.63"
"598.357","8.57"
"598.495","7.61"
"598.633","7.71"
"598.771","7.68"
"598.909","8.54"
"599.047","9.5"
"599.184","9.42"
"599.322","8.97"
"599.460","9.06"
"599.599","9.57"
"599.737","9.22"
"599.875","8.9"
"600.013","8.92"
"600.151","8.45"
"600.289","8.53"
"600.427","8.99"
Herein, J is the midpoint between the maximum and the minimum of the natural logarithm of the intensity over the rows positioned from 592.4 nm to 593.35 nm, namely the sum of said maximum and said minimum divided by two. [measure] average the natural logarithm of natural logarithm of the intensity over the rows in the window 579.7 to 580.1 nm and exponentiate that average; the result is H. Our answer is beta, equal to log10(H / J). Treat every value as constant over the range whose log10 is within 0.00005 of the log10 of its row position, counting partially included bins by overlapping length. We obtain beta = 0.011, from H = 2.24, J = 2.18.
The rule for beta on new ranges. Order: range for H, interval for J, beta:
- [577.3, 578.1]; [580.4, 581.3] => 0.014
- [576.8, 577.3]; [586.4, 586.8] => 0.039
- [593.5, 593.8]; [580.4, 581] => -0.006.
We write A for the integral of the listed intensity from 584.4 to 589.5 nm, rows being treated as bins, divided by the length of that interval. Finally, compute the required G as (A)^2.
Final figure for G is 78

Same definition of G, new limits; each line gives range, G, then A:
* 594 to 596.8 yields 80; 8.95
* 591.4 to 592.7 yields 85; 9.20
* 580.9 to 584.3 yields 90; 9.46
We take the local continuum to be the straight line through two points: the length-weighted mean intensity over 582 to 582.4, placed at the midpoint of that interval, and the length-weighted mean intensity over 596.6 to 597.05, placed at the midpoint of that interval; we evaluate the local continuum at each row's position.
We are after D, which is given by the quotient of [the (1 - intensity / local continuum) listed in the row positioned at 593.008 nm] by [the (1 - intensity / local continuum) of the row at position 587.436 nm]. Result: 0.0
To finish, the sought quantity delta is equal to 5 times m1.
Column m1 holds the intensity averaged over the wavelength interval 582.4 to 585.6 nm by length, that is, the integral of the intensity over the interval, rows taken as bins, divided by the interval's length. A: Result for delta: 45.8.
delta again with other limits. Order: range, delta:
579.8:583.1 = 47.2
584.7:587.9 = 42.9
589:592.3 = 44.1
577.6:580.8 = 47.4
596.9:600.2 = 44.6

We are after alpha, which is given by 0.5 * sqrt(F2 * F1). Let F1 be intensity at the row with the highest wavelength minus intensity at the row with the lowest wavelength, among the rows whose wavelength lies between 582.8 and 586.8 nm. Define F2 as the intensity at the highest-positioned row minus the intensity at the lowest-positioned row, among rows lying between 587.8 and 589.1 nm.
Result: 0.38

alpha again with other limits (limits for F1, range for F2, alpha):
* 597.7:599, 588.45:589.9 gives 0.37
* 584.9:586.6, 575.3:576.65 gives 0.07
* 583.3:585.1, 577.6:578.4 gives 0.18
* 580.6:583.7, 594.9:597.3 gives 0.56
